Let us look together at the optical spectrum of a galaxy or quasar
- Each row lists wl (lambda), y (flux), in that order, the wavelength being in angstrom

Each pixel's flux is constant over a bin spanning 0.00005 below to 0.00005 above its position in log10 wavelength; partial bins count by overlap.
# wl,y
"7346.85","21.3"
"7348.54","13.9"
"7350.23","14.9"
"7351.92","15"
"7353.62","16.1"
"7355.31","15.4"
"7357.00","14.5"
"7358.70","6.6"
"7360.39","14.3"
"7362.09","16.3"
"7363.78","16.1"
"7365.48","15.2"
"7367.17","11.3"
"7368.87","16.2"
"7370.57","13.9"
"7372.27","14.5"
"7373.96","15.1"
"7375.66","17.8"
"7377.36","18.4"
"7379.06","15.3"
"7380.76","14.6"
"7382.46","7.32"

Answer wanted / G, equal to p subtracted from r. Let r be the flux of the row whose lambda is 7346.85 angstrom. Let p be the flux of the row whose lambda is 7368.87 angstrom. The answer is 5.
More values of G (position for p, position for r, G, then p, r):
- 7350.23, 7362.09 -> 1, 14.9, 16.3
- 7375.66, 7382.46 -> -10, 17.8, 7.32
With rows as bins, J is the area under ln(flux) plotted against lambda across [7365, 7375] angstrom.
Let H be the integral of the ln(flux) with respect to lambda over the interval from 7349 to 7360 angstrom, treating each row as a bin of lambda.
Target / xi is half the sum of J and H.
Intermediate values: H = 28.5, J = 26.6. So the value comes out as 27.53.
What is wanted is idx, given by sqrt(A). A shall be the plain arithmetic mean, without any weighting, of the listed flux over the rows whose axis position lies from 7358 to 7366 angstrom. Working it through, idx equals 3.70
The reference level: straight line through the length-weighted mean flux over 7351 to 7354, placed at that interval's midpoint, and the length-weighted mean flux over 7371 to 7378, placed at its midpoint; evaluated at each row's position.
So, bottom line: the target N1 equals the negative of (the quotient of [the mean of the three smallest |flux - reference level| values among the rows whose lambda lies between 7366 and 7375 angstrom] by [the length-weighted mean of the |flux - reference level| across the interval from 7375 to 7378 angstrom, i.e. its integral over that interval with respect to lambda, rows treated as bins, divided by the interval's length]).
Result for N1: -0.55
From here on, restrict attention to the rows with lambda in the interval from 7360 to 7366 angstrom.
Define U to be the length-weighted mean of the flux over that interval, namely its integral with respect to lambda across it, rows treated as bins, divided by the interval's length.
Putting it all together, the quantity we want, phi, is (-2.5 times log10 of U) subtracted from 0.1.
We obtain 3.08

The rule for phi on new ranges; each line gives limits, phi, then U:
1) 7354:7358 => 3.02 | 14.8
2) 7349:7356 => 3.06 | 15.3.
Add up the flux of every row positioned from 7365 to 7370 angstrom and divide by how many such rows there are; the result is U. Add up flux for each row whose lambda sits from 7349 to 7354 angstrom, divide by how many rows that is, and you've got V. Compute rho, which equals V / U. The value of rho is 1.08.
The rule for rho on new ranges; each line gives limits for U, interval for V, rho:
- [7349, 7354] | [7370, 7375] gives 0.95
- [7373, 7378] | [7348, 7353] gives 0.85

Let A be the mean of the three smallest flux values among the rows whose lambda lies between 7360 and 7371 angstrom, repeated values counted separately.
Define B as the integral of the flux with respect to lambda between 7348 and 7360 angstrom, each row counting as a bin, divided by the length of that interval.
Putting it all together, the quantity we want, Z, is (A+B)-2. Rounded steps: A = 13.2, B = 13.8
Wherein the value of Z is 25.0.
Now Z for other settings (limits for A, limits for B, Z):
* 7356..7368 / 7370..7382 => 24.2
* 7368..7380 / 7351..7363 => 26.5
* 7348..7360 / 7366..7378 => 24.9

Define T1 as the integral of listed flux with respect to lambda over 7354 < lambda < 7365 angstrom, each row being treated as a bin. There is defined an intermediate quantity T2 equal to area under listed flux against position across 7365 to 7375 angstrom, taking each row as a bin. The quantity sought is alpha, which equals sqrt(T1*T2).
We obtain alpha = 149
